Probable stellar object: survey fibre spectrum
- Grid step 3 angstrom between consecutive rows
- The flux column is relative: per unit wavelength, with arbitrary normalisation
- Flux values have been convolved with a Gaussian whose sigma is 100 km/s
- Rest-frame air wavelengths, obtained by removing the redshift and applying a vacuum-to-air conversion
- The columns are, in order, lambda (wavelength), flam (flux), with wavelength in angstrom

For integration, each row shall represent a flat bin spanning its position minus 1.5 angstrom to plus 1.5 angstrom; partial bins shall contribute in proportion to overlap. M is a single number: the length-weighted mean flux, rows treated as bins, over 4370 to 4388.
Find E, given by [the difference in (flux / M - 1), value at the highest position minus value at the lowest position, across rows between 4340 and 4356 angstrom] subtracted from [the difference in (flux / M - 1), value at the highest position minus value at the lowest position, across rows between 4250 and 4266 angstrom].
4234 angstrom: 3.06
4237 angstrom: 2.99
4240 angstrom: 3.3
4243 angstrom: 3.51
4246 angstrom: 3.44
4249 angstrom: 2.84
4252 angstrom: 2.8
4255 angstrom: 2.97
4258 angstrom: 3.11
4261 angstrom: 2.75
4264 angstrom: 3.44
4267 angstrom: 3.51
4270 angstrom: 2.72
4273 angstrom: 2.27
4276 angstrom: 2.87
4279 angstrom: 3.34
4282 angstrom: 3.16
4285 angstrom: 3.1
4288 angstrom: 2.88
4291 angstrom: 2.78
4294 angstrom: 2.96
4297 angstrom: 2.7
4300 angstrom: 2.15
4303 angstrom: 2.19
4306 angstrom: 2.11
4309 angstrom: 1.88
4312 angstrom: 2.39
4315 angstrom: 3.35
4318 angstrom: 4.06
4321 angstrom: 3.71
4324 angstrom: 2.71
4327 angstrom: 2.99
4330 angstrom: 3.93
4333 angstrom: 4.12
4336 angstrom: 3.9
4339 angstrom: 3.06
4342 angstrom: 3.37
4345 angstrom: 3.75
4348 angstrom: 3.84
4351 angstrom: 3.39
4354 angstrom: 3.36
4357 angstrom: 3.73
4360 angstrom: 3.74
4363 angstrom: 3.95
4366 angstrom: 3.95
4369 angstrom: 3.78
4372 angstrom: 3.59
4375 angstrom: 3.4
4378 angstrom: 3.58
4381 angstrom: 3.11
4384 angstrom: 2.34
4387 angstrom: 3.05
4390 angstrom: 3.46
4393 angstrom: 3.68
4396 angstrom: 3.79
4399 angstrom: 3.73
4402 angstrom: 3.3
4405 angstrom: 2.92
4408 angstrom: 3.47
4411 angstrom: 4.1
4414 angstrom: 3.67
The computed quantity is 0.20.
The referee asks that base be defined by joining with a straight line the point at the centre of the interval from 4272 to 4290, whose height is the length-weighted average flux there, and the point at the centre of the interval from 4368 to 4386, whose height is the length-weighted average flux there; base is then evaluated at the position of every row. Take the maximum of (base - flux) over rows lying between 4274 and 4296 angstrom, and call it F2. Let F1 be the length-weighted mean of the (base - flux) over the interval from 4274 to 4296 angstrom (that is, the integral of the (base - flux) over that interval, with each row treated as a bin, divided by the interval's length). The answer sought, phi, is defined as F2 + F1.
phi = 0.2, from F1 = 0.0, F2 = 0.2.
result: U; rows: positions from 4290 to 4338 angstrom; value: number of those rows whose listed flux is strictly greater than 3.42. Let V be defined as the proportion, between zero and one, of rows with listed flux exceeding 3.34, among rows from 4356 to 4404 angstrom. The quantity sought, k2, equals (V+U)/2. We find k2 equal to 2.9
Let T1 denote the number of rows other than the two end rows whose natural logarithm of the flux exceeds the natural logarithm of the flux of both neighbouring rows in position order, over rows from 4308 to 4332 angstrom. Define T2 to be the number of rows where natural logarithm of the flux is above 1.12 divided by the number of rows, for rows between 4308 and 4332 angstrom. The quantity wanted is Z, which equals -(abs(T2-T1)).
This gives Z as -0.5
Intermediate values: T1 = 1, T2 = 0.5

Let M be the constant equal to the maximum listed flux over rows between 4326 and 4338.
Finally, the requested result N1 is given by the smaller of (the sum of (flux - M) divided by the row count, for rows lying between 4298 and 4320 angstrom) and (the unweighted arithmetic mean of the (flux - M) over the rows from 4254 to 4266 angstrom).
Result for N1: -1.5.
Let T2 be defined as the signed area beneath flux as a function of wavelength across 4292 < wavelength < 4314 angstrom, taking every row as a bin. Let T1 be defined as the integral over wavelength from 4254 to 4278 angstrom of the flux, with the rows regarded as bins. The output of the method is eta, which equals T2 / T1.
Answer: 0.73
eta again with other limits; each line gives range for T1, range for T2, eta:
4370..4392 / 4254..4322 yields 2.75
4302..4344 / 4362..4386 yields 0.63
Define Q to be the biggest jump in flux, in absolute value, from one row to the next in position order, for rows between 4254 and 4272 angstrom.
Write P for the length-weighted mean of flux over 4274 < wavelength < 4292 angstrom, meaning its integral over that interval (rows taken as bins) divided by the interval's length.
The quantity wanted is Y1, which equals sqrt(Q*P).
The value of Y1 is 1.5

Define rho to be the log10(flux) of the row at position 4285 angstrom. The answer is 0.491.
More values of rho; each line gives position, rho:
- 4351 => 0.530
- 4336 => 0.591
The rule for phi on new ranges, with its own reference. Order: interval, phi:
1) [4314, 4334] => -0.1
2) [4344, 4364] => -0.6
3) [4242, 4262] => -0.1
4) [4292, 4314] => 1.8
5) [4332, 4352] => -0.4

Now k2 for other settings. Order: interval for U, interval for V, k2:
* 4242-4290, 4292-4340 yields 2.2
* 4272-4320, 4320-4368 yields 0.9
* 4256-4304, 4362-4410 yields 1.3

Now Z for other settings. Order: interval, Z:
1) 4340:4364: 0.0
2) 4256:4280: -0.5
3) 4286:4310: -2.0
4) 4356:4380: -1.0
